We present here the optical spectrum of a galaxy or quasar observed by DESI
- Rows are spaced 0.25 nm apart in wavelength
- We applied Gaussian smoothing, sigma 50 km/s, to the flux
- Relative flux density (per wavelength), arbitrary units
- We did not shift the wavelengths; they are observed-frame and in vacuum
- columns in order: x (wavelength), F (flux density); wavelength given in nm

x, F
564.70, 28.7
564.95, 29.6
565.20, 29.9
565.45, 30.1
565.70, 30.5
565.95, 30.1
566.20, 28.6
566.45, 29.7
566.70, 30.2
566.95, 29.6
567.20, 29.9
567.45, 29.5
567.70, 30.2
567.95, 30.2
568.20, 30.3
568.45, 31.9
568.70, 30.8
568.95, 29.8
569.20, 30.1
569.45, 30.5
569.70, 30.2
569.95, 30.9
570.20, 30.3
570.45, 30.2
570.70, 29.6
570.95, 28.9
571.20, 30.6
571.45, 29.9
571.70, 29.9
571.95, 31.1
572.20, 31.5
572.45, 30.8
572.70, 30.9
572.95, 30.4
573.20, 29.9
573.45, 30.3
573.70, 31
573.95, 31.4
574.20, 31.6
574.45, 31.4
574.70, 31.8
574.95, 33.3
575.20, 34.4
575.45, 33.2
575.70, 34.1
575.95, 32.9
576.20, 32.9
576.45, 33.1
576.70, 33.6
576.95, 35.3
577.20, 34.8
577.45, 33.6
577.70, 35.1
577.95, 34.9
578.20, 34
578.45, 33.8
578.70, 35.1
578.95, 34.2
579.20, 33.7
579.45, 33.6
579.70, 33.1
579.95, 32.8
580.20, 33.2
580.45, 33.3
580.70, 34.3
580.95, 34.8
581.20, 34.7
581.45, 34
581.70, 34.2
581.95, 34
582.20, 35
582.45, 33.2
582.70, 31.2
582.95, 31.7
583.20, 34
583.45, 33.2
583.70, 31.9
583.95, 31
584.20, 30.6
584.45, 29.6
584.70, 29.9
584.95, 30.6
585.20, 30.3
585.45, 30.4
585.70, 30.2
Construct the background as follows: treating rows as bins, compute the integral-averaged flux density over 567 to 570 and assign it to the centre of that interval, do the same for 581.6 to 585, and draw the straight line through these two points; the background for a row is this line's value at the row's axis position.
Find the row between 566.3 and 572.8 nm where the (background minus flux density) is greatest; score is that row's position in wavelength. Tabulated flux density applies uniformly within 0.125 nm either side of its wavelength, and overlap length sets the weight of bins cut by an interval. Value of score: 570.95 nm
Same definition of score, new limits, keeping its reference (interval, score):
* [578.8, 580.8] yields 579.95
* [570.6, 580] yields 570.95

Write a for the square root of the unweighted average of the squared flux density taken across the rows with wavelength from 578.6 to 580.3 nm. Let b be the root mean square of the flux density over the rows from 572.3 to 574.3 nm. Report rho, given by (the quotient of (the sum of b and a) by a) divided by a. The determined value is 0.057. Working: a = 33.7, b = 30.8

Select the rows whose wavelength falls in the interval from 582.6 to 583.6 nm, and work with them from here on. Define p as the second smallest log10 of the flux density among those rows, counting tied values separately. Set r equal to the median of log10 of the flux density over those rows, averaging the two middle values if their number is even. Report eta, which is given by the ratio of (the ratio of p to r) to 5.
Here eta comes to 0.1987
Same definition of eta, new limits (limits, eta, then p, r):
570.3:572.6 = 0.1988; 1.47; 1.48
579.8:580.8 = 0.1999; 1.52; 1.52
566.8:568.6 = 0.1988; 1.47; 1.48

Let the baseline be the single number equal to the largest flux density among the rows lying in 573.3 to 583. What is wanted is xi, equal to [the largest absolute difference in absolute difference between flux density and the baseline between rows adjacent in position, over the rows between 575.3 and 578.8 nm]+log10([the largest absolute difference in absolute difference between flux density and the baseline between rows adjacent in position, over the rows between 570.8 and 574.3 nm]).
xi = 1.93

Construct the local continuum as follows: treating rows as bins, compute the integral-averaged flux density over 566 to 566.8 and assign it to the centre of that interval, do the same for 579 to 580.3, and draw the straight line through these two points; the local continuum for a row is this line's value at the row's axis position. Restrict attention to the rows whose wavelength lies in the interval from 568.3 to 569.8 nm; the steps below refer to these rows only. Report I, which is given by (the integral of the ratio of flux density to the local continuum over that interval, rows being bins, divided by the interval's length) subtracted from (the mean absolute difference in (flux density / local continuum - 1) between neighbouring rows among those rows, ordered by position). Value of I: -0.988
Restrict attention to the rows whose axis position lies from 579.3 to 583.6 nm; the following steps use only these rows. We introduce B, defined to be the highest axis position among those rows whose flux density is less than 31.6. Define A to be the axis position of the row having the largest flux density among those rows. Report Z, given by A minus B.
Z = -0.50 nm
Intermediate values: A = 582.20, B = 582.70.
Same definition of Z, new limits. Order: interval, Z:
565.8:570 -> -1.50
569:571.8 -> -1.75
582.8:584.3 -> -1.00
